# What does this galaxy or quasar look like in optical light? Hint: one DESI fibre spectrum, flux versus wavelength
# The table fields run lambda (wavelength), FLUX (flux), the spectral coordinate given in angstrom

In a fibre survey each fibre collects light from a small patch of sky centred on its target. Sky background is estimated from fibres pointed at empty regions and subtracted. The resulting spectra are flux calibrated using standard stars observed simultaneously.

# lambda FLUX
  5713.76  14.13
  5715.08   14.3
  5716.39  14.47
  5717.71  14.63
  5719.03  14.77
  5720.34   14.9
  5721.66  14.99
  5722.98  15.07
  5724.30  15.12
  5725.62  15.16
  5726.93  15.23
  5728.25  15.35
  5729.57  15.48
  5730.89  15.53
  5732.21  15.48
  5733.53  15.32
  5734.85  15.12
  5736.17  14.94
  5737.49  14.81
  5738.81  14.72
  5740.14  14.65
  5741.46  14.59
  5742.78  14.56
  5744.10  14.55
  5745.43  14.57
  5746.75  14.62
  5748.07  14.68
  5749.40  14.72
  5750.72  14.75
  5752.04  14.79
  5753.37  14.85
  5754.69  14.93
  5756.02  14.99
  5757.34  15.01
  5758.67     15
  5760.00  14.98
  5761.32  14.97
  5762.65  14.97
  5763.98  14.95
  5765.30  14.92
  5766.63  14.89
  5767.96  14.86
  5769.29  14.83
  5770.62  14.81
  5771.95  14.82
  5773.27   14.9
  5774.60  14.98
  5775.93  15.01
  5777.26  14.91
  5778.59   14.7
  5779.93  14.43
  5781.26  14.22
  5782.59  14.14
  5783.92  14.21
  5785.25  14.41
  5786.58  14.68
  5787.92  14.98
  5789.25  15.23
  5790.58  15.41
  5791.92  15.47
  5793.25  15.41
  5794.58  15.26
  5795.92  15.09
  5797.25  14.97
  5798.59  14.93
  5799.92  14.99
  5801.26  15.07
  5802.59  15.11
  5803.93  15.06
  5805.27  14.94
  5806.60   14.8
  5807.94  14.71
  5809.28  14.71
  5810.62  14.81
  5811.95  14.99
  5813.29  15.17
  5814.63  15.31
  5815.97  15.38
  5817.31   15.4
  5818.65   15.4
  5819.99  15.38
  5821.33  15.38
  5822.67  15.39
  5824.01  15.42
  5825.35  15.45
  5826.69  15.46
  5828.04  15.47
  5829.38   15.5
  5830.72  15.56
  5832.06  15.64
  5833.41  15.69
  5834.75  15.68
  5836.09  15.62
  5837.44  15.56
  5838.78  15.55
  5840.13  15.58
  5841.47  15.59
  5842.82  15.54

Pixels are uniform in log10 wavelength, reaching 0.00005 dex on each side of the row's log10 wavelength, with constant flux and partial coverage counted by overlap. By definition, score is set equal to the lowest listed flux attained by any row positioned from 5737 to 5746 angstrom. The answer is 14.55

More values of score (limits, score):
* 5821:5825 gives 15.38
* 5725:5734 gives 15.16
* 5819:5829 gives 15.38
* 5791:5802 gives 14.93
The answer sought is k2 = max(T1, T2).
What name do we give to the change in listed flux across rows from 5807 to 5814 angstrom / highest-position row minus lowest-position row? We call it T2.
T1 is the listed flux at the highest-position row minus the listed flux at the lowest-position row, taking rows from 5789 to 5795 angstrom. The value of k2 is 0.46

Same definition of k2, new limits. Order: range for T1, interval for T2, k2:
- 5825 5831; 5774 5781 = 0.11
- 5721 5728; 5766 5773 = 0.24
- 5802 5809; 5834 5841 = -0.10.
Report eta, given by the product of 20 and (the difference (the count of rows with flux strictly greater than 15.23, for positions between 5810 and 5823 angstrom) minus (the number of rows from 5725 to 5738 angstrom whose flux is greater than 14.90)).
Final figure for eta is -40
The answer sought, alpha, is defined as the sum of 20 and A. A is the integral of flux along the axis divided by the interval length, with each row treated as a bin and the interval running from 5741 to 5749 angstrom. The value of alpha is 34.6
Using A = 14.6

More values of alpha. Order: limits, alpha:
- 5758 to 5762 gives 35.0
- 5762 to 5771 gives 34.9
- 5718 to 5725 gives 34.9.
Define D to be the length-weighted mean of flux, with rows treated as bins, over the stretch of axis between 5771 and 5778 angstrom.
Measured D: 14.9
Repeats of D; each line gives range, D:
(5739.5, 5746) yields 14.6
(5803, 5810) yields 14.8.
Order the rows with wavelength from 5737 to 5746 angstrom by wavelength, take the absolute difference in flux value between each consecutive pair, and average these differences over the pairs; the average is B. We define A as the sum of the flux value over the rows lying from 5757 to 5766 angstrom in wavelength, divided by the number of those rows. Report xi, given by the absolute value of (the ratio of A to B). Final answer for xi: 321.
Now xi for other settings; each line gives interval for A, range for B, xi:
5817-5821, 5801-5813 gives 171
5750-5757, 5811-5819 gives 181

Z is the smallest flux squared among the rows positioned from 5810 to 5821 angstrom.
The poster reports 219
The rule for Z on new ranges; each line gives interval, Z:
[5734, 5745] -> 212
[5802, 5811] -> 216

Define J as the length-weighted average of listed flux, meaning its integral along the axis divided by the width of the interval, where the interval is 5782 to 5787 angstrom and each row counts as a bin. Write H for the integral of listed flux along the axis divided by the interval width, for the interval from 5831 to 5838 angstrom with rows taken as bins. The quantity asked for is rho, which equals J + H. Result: 30.0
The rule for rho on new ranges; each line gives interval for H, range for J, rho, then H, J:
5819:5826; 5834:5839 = 31.0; 15.4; 15.6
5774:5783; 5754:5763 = 29.6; 14.6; 15.0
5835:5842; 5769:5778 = 30.5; 15.6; 14.9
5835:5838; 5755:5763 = 30.6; 15.6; 15.0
